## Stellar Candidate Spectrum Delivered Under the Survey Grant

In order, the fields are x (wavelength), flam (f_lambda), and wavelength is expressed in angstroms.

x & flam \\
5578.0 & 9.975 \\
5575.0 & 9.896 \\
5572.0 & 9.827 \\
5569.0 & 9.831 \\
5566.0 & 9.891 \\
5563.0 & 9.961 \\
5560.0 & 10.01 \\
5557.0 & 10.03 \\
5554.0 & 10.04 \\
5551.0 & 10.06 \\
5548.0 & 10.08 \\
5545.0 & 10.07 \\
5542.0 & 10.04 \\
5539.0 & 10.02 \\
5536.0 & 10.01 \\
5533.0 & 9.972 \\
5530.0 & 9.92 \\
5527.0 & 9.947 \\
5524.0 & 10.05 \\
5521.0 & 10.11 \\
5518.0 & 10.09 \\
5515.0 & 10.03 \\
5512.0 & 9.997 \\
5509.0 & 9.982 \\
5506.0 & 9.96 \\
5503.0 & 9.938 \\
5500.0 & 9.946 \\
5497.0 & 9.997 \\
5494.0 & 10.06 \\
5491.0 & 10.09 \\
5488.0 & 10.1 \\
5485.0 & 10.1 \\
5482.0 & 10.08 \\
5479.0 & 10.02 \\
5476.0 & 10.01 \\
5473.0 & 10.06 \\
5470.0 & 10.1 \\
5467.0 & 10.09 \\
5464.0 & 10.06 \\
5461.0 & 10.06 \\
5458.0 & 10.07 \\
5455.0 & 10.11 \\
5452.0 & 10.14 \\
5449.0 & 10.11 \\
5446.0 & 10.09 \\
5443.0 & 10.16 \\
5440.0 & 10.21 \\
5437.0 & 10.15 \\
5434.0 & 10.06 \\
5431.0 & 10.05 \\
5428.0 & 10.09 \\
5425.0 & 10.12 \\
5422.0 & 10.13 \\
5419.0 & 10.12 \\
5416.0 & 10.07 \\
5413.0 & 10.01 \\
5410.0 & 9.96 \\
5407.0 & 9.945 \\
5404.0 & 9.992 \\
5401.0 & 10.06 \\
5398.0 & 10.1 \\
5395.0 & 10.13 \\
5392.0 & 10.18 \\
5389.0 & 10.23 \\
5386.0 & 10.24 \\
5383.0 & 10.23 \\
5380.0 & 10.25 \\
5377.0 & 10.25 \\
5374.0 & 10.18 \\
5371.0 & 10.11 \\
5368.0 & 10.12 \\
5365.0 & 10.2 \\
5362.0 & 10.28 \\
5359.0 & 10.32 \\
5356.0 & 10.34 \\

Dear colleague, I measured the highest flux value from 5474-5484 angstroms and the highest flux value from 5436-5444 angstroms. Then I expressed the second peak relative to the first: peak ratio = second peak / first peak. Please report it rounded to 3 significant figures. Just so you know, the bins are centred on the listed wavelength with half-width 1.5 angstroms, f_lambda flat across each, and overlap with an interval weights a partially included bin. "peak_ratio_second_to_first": 1.01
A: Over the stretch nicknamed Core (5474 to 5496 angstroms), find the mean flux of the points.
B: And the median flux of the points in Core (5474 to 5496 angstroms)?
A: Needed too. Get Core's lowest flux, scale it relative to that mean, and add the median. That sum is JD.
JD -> 11.1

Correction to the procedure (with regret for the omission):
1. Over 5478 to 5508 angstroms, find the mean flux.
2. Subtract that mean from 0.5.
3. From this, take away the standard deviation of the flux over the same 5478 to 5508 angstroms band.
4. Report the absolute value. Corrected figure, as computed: 9.59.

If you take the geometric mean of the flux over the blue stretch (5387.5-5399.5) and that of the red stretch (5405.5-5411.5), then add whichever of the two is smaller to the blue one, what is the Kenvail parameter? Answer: 20.1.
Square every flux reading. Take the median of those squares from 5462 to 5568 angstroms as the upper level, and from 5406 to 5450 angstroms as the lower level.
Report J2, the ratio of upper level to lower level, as 0.988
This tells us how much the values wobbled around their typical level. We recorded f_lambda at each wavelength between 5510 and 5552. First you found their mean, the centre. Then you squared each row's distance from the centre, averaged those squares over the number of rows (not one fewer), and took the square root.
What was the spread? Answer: 0.053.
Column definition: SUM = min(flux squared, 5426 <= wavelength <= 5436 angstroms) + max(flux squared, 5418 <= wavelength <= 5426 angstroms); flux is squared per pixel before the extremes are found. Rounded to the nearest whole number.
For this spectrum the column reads 204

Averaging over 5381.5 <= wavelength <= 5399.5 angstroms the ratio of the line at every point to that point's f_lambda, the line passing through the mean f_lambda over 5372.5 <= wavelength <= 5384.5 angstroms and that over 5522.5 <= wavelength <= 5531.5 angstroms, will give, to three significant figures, 1.00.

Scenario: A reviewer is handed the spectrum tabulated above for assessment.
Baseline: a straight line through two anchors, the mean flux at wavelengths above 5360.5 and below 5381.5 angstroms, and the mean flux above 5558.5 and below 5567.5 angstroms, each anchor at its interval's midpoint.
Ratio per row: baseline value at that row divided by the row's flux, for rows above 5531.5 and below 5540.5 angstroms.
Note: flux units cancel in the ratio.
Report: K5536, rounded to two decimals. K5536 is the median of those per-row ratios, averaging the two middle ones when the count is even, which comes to 1.00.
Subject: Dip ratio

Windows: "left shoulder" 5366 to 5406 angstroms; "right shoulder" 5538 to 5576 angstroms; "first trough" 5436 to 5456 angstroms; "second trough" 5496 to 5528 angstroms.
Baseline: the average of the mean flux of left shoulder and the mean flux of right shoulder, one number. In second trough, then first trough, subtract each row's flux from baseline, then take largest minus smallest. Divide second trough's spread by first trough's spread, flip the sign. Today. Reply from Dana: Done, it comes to -1.4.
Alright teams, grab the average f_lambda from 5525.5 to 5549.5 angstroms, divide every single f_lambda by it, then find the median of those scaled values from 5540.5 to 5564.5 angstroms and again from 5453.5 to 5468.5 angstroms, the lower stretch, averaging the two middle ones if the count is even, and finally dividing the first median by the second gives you 1.00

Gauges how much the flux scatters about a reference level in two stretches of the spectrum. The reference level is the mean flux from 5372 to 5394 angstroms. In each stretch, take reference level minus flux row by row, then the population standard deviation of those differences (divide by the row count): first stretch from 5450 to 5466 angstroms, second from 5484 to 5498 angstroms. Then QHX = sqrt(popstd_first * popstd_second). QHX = 0.035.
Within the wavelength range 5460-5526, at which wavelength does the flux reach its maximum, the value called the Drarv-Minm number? 5521.0 angstroms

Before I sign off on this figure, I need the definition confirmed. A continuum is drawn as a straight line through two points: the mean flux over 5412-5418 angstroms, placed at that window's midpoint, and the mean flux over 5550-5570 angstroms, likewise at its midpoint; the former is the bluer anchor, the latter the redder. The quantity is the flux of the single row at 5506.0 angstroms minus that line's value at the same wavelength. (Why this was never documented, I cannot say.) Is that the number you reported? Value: -0.04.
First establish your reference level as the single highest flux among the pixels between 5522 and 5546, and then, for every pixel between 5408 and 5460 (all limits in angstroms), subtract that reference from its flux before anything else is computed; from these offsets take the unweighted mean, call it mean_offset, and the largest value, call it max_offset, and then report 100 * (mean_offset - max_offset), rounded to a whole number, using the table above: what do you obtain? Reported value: -11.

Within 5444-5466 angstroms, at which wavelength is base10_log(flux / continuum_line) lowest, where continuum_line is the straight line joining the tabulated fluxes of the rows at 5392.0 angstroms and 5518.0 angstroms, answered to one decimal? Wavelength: 5461.0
